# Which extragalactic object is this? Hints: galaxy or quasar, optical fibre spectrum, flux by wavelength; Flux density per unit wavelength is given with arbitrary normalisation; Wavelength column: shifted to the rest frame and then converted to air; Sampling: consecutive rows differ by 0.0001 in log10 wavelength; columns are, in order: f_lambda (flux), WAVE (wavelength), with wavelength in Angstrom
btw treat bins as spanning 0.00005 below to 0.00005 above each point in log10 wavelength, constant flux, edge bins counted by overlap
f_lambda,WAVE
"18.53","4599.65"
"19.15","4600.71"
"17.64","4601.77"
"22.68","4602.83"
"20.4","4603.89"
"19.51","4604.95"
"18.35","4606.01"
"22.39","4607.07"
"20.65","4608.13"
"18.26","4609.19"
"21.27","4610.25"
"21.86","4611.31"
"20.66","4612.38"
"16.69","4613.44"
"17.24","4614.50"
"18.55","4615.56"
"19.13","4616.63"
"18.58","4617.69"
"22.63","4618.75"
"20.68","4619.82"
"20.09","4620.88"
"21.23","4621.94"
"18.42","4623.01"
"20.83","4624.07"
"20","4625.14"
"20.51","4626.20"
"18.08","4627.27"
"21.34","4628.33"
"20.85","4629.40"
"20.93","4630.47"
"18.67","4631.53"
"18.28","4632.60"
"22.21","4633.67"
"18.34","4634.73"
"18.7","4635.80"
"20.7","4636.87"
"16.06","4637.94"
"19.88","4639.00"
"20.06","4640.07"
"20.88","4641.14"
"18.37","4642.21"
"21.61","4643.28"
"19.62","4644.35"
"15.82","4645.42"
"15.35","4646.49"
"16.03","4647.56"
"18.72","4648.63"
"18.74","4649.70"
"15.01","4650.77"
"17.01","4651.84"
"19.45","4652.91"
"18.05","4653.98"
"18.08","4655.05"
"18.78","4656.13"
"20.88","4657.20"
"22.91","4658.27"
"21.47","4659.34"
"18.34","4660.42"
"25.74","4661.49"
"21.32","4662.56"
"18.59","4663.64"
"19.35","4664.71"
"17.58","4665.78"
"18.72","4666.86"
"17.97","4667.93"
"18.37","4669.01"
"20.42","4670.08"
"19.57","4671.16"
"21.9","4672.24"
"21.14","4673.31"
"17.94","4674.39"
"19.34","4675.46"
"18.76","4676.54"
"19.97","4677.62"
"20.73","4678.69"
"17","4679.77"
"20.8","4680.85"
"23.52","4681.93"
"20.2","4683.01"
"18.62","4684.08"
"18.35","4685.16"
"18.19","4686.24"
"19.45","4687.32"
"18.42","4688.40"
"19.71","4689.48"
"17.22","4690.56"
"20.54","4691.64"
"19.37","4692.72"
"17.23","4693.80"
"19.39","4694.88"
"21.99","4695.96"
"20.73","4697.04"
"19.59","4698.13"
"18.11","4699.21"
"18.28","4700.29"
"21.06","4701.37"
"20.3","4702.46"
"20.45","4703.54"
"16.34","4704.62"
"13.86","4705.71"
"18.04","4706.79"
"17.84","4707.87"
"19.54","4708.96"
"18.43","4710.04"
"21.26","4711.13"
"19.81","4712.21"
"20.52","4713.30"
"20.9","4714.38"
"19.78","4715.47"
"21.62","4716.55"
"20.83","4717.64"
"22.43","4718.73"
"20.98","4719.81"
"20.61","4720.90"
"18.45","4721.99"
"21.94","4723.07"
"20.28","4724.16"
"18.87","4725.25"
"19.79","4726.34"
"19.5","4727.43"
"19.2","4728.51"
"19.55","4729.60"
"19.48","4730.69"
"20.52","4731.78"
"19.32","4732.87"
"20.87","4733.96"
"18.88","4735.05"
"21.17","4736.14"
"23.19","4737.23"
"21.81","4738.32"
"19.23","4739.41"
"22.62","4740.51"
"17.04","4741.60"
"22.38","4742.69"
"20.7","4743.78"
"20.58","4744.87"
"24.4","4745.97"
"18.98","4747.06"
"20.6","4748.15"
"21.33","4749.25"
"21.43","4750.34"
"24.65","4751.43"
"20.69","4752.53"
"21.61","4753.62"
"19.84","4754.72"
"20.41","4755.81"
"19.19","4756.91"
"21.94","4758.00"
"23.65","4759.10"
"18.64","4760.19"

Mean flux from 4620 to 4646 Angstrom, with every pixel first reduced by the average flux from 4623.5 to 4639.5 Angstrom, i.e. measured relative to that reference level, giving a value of 0.0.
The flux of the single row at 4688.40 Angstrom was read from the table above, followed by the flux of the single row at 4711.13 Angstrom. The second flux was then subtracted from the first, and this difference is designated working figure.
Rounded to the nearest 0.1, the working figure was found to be -2.8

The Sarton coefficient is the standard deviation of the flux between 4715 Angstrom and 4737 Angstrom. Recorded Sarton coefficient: 1.1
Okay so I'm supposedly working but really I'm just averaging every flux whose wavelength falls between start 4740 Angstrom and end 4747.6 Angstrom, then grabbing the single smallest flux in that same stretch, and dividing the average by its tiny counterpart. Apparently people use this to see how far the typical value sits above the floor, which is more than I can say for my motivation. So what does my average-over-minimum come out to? 1.23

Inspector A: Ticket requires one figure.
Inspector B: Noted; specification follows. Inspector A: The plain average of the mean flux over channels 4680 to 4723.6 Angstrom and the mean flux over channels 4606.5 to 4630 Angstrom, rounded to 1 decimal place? 19.8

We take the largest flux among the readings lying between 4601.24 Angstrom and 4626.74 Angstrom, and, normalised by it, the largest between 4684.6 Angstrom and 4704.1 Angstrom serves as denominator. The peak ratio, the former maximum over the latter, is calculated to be 1.03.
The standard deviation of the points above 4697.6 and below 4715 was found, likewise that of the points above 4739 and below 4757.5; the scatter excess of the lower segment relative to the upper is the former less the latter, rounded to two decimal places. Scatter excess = 0.05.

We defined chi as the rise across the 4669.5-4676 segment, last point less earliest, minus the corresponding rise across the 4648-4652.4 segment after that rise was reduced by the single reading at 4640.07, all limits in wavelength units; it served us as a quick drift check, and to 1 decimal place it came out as 20.7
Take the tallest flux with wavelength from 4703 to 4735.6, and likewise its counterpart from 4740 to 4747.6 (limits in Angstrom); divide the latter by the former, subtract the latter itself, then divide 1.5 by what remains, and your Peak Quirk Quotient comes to -0.064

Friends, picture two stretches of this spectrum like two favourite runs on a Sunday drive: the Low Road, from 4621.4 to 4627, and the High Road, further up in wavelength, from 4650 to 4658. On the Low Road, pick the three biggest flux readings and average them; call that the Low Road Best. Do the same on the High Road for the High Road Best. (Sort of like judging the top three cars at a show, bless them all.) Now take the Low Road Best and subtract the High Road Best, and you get 1.2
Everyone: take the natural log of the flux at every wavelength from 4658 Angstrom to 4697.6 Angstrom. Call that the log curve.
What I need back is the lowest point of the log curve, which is 2.83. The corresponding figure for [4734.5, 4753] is 2.84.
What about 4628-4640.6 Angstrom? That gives 2.78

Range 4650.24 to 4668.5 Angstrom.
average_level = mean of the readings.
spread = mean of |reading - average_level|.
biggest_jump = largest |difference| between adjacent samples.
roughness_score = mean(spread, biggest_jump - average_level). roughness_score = -5.1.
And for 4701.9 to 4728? -7.1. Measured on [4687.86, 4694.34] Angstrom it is -7.2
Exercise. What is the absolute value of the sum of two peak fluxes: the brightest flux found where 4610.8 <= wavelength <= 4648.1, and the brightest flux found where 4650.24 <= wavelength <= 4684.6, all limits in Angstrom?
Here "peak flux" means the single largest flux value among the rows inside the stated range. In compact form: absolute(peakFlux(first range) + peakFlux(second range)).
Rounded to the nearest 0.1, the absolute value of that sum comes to 48.4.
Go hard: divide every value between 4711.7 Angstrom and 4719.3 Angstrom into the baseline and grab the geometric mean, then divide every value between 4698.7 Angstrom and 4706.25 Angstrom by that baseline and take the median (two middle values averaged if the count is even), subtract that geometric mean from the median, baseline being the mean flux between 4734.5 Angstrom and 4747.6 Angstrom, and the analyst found -0.130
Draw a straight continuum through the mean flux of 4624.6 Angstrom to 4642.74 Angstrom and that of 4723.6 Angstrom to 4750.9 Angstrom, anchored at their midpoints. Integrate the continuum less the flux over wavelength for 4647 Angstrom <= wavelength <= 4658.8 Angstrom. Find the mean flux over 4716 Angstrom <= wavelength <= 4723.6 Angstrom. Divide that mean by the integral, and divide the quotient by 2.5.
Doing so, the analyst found 0.6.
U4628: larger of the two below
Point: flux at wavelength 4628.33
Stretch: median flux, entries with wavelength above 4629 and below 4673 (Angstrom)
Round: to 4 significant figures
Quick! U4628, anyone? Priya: 21.34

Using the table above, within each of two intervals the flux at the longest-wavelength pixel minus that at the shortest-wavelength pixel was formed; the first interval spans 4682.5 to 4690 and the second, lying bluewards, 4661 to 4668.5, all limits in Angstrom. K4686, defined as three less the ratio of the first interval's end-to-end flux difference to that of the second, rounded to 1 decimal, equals 2.9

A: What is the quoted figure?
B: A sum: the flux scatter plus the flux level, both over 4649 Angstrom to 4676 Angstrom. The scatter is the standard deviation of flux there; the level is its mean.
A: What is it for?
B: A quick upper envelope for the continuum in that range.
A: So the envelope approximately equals 21.6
